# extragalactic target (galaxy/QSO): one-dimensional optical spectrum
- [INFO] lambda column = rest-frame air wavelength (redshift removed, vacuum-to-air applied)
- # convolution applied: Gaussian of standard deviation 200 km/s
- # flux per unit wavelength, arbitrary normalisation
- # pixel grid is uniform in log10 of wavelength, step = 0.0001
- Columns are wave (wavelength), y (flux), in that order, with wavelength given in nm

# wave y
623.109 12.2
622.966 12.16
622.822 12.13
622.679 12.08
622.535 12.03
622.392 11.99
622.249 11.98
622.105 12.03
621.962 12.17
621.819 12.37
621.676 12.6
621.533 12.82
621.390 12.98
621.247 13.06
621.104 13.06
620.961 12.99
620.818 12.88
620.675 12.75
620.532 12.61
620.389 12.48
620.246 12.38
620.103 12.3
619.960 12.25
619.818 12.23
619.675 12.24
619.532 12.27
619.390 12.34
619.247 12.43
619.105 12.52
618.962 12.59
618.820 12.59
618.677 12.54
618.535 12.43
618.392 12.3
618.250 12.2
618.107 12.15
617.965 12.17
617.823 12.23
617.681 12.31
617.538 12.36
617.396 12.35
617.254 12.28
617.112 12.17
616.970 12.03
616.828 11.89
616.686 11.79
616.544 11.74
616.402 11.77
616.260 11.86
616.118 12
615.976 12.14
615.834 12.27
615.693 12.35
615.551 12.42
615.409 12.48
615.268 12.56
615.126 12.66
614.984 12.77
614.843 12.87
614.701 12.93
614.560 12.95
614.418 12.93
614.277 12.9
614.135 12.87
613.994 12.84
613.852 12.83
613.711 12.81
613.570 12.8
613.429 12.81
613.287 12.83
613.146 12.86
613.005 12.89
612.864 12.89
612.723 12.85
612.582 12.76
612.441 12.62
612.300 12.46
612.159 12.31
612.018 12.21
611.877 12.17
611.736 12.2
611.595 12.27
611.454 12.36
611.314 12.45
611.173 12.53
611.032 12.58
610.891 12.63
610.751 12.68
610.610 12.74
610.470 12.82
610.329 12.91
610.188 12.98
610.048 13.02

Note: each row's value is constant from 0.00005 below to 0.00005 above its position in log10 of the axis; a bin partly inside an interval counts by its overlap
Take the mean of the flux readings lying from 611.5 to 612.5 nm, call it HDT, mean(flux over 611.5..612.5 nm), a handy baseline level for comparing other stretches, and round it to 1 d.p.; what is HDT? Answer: 12.3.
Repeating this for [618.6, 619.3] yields 12.5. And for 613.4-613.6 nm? 12.8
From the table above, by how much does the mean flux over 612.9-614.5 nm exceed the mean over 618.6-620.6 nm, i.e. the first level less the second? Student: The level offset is 0.4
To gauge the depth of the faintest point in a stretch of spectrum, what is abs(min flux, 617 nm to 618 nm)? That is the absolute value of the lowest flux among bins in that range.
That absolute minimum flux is 12.2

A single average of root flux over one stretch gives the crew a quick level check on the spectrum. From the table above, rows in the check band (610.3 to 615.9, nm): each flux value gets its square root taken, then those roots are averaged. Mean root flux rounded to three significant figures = 3.56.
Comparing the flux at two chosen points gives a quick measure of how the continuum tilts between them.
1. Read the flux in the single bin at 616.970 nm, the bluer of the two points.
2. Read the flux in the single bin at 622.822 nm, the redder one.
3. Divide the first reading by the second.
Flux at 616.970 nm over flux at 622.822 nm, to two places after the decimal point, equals 0.99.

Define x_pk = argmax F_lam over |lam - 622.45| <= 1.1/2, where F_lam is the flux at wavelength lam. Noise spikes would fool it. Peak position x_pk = 621.962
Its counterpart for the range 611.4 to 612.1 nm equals 611.454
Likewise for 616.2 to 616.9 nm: 616.828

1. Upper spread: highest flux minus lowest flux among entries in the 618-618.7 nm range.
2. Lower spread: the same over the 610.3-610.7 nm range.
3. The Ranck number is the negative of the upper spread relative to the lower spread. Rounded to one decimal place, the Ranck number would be -2.3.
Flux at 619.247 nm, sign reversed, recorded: -12.4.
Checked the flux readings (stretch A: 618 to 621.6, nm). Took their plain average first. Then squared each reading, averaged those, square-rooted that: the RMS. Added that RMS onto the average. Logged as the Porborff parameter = 25.1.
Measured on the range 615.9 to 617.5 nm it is 24.0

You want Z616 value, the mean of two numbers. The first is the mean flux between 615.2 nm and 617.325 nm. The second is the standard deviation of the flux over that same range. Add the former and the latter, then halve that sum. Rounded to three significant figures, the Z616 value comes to 6.19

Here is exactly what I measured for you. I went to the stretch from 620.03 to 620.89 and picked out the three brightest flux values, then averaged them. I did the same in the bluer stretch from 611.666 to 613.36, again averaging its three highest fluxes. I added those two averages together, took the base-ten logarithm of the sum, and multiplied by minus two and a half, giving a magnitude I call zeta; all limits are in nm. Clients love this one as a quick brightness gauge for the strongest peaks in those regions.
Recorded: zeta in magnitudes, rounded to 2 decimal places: -3.52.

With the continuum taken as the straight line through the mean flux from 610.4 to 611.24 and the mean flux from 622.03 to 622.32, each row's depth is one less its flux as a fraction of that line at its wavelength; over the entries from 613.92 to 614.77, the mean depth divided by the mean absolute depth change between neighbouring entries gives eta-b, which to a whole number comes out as -14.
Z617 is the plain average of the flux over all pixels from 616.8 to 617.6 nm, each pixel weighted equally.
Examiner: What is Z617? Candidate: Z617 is 12.2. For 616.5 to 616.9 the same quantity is 11.8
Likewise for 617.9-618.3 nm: 12.2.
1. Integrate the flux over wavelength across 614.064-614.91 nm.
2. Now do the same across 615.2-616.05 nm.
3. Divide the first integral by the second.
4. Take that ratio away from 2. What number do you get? 0.96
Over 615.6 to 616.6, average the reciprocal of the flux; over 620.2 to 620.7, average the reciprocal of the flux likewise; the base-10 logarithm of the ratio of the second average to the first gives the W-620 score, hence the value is -0.019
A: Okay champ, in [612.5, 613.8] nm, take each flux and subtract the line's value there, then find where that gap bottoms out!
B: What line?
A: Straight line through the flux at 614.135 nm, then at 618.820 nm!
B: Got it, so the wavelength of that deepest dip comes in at 612.582 nm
